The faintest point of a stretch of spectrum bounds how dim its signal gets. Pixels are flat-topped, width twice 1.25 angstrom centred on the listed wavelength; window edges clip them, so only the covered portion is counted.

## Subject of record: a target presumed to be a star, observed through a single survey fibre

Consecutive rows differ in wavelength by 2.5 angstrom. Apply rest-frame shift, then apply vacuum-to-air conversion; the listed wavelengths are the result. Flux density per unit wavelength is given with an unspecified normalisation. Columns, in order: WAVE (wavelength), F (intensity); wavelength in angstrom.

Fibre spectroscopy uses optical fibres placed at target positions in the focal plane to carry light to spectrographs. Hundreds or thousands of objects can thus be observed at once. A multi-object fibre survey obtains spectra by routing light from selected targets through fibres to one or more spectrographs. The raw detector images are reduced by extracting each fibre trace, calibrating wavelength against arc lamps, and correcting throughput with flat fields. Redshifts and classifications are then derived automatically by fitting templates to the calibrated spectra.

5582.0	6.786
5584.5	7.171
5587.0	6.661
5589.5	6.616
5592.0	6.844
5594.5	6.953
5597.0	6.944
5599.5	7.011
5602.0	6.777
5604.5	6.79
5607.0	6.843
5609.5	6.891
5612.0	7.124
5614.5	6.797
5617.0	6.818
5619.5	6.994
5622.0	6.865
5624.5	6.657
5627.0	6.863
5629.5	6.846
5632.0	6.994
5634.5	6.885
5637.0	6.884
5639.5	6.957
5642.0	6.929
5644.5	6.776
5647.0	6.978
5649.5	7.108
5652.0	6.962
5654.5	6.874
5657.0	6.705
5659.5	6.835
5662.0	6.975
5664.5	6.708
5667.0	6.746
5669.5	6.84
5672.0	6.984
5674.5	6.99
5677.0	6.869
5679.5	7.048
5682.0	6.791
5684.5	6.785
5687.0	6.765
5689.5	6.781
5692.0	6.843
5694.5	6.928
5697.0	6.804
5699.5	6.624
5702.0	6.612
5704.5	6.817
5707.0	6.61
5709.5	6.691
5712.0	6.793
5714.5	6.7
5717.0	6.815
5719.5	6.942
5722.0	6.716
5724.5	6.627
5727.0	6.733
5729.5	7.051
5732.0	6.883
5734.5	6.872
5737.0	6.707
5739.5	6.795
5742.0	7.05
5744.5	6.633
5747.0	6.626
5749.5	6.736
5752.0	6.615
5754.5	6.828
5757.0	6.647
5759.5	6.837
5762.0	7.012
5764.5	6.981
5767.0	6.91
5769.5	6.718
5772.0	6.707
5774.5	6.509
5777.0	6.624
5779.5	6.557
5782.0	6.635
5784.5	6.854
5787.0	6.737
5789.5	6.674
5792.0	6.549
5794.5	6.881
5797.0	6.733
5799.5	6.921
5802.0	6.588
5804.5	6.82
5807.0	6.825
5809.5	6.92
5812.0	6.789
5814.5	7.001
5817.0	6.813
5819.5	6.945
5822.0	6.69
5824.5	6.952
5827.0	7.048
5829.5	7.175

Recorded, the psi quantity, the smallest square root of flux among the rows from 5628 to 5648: 2.60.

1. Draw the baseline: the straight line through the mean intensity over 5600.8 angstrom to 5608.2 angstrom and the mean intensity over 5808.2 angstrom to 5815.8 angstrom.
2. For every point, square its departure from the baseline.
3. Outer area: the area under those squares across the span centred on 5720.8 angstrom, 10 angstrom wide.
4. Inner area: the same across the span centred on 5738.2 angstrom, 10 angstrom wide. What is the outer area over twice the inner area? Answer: 0.7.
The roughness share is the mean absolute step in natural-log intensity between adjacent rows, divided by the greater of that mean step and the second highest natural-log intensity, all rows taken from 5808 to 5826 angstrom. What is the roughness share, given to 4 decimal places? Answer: 0.0148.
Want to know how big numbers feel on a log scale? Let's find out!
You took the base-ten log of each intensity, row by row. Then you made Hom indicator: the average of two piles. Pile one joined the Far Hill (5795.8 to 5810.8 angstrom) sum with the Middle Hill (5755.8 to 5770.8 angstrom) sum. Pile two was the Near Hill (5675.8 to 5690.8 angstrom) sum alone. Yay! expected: 7.51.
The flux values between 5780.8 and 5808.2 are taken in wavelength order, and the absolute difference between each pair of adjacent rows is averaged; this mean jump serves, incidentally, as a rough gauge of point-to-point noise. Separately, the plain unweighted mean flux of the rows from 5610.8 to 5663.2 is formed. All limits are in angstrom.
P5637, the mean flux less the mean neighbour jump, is 6.72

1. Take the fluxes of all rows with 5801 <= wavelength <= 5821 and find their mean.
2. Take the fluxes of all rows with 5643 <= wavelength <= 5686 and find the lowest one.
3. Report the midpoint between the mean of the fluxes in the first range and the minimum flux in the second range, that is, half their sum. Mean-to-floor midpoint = 6.77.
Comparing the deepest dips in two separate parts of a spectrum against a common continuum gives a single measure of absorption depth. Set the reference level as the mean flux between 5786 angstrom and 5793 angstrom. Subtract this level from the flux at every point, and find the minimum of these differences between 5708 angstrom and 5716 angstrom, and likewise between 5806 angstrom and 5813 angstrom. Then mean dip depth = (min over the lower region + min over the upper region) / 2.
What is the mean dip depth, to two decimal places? 0.09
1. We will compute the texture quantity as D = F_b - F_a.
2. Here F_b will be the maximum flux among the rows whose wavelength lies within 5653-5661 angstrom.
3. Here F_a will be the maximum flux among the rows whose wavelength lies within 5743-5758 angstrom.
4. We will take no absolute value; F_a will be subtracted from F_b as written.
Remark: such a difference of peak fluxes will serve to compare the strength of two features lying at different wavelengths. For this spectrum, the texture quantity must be 0.05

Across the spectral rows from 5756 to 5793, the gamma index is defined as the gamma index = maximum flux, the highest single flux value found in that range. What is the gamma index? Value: 7.012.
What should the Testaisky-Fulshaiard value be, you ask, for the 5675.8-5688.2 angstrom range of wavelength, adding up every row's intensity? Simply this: 34.26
